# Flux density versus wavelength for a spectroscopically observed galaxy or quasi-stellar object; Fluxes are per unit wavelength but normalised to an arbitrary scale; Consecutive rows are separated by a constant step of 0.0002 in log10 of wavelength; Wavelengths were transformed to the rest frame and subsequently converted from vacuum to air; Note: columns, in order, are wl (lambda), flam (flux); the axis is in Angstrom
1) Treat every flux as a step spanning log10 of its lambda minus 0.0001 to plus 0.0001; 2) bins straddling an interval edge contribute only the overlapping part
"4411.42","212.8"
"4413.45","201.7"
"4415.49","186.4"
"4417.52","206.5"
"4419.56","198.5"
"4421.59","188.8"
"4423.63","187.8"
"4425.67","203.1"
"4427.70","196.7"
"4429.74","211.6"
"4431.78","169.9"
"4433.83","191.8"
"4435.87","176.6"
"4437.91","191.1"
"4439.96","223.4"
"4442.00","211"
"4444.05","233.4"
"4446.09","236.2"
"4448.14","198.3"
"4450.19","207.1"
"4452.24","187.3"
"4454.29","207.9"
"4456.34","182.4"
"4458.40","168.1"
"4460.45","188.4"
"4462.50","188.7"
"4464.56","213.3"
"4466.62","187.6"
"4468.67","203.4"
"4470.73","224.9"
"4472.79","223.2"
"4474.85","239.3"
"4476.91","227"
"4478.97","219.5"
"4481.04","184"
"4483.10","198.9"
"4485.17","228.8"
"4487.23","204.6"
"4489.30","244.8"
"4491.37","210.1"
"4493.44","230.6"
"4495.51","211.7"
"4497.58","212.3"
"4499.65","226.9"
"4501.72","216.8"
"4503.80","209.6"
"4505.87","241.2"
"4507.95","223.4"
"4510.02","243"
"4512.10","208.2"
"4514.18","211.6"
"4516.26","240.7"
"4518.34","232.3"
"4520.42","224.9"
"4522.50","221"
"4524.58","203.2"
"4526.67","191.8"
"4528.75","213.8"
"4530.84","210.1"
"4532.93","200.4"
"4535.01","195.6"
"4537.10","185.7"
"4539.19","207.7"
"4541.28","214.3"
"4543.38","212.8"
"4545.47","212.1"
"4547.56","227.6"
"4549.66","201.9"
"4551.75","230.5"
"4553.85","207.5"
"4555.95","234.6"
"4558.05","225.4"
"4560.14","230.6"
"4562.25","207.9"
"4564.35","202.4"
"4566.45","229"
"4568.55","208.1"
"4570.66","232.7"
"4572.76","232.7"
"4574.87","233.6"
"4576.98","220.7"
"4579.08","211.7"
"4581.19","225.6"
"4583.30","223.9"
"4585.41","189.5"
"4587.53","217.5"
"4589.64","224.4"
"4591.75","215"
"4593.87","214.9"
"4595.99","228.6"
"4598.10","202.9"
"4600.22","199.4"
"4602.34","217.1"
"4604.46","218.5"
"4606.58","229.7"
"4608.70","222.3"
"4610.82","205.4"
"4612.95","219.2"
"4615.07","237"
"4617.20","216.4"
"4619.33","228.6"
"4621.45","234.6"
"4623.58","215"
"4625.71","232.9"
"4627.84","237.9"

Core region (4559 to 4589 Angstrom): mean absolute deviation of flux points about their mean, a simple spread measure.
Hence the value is 11.0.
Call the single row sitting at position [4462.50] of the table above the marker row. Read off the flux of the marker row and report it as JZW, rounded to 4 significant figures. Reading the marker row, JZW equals 188.7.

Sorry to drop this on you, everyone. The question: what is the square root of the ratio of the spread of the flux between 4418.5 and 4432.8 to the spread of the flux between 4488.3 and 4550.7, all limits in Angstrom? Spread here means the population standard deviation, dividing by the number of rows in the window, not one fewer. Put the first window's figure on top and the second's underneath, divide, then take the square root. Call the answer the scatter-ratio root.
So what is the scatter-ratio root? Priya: 0.91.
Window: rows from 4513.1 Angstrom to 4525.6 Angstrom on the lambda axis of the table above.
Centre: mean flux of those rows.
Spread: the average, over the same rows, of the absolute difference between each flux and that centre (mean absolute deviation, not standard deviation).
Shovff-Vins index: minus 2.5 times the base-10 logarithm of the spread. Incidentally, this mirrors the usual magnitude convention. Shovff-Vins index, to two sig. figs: -2.5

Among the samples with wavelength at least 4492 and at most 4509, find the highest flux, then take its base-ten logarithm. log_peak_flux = 2.38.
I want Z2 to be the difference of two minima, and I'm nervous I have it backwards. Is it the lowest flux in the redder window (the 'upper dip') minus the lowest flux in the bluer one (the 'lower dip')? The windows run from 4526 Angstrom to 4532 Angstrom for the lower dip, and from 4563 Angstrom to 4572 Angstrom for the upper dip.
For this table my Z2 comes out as 11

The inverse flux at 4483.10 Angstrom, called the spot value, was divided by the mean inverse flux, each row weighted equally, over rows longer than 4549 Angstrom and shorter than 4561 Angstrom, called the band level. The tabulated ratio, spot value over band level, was 1.11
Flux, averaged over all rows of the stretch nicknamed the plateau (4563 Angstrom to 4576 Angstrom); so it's 223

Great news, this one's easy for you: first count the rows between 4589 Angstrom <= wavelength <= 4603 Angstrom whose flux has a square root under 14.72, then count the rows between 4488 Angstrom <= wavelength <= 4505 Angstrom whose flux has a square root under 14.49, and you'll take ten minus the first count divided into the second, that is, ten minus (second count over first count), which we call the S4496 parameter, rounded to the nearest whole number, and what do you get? 10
